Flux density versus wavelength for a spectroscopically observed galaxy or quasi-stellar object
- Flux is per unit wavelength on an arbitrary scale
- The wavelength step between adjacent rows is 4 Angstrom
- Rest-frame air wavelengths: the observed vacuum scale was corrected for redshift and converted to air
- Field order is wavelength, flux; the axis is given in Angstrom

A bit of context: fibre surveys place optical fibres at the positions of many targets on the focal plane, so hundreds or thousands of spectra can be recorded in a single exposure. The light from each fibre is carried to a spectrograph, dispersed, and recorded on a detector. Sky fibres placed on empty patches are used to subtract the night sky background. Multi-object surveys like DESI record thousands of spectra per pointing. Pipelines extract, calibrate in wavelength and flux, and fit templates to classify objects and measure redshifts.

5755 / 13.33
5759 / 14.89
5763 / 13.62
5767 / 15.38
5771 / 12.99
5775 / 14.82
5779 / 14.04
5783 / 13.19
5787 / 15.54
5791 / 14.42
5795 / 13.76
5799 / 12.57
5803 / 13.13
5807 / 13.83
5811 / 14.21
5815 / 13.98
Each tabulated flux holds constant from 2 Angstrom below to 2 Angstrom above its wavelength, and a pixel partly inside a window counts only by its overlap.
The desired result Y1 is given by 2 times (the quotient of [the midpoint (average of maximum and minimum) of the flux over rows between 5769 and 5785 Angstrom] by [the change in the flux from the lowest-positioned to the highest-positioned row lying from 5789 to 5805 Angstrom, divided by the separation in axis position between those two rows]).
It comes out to -259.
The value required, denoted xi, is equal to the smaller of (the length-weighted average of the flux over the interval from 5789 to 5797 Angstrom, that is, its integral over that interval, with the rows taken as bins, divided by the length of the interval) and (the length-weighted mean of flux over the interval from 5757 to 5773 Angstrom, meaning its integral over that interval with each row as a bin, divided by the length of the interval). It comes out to 14.1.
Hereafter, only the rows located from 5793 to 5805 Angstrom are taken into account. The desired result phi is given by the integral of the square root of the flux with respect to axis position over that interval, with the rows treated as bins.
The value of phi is 43.5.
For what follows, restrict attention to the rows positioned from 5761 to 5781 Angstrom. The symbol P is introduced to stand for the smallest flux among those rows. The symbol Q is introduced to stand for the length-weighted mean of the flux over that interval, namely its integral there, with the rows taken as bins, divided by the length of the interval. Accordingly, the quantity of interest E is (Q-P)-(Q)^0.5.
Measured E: -2.58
